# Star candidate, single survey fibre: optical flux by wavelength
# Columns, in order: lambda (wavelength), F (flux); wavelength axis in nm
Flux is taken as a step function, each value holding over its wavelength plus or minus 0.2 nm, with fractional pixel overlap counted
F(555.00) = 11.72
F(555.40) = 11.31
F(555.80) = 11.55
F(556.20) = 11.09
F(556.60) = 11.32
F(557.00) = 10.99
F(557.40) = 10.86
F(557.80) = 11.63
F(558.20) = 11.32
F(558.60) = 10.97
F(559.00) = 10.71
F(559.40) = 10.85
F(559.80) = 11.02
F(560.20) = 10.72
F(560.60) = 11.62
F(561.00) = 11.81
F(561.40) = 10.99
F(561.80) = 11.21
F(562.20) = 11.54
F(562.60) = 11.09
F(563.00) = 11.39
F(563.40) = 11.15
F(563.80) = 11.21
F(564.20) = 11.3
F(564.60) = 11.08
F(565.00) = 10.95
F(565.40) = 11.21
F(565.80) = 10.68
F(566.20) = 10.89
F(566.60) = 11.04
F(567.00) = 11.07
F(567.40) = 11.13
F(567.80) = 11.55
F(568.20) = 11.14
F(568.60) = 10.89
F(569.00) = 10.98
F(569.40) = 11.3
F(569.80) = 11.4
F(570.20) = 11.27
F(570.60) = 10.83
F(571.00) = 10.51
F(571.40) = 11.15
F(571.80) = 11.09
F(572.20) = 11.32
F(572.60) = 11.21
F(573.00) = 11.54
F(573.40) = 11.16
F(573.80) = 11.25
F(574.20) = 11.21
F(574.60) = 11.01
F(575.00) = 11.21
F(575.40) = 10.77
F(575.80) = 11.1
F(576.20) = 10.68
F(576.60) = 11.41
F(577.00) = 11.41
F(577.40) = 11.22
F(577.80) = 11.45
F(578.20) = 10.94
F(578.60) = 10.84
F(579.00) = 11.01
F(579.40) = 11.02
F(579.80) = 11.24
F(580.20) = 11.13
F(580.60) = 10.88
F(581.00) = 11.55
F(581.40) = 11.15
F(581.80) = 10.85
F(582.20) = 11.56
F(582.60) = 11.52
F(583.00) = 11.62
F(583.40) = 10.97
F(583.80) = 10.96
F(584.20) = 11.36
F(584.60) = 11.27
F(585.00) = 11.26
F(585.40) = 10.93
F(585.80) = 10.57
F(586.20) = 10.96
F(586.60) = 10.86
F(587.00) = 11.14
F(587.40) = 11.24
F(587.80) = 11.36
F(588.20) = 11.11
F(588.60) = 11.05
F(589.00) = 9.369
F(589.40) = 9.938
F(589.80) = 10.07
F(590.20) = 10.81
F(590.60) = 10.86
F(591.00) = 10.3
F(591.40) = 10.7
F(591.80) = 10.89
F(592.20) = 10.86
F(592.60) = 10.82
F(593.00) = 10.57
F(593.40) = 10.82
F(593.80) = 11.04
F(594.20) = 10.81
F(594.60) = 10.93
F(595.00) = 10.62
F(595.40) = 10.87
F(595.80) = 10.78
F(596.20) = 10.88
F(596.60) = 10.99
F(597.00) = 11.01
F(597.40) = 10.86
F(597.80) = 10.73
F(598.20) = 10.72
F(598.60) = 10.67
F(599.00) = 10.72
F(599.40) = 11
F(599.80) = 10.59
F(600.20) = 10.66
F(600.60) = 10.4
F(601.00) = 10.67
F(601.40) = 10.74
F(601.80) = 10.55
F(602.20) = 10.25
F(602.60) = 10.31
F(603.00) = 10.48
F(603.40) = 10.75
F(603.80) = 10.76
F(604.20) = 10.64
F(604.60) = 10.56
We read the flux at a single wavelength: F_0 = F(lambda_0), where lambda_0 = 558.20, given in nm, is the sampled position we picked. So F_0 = 11.32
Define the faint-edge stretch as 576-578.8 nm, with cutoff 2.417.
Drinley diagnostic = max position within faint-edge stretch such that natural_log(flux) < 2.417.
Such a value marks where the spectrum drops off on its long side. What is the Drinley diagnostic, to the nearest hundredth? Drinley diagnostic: 578.60 nm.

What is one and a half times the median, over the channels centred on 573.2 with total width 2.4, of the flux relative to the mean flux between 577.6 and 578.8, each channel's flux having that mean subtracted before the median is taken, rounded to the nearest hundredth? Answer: 0.23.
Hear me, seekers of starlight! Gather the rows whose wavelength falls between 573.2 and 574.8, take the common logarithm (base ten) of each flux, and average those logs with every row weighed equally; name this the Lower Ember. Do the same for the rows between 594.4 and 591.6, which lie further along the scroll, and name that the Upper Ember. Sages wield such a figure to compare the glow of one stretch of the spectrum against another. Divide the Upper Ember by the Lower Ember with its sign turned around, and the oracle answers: -0.99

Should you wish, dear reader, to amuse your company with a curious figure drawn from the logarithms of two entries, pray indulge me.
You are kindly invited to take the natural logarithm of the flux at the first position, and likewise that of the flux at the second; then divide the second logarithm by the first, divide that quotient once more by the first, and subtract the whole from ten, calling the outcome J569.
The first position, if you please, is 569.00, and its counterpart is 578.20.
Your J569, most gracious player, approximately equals 9.58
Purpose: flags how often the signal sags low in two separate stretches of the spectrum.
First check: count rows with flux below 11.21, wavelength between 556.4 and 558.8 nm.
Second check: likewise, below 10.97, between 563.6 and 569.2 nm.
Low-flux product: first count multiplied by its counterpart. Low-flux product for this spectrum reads 12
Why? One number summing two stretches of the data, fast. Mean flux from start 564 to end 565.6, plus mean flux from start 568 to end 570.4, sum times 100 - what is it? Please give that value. 2230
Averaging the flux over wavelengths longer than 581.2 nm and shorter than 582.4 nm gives 11.2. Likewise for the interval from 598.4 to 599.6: 10.8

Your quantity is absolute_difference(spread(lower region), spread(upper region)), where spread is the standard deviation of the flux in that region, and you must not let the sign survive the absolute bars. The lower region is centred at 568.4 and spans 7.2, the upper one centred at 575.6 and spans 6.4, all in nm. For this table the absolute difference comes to 0.003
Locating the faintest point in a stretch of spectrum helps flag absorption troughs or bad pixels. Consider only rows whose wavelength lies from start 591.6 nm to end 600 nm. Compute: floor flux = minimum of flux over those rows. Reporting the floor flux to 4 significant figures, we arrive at 10.57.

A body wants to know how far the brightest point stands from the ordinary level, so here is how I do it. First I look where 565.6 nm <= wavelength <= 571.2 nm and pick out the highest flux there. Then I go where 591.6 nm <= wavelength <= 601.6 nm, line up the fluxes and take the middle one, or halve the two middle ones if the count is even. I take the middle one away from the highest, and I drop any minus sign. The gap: 0.74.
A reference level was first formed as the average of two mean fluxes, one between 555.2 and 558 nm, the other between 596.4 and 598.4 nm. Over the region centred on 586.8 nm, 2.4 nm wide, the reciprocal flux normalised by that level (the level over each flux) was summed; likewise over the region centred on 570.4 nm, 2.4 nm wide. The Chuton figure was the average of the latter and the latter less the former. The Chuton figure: 3.0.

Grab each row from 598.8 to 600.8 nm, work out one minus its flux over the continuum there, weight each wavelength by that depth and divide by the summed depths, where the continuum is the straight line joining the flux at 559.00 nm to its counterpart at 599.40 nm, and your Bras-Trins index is 600.05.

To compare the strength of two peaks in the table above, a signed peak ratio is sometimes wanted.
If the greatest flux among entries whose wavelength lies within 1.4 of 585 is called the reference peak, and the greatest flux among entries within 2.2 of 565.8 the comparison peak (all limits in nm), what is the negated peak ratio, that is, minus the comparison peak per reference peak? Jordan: -1.02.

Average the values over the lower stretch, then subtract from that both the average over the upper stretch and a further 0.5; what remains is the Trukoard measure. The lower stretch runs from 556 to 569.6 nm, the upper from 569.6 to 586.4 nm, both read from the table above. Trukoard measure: -0.5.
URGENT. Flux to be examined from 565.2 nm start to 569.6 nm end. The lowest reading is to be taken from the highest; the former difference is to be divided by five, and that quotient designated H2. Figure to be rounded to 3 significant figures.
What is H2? 0.174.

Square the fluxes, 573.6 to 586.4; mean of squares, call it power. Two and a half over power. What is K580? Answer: 0.0202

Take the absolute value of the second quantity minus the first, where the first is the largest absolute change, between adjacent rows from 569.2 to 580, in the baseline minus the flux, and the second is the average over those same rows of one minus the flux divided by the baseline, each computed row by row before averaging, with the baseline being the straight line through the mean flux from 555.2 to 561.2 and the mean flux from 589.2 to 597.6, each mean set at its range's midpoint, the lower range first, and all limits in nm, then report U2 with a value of 0.75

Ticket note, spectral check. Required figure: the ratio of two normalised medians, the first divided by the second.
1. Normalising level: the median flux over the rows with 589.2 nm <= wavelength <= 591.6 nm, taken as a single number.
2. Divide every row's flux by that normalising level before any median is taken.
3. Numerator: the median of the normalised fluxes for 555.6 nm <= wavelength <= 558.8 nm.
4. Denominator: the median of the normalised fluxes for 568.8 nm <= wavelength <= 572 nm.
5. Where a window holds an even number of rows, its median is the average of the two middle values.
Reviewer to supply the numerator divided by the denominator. 1.008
